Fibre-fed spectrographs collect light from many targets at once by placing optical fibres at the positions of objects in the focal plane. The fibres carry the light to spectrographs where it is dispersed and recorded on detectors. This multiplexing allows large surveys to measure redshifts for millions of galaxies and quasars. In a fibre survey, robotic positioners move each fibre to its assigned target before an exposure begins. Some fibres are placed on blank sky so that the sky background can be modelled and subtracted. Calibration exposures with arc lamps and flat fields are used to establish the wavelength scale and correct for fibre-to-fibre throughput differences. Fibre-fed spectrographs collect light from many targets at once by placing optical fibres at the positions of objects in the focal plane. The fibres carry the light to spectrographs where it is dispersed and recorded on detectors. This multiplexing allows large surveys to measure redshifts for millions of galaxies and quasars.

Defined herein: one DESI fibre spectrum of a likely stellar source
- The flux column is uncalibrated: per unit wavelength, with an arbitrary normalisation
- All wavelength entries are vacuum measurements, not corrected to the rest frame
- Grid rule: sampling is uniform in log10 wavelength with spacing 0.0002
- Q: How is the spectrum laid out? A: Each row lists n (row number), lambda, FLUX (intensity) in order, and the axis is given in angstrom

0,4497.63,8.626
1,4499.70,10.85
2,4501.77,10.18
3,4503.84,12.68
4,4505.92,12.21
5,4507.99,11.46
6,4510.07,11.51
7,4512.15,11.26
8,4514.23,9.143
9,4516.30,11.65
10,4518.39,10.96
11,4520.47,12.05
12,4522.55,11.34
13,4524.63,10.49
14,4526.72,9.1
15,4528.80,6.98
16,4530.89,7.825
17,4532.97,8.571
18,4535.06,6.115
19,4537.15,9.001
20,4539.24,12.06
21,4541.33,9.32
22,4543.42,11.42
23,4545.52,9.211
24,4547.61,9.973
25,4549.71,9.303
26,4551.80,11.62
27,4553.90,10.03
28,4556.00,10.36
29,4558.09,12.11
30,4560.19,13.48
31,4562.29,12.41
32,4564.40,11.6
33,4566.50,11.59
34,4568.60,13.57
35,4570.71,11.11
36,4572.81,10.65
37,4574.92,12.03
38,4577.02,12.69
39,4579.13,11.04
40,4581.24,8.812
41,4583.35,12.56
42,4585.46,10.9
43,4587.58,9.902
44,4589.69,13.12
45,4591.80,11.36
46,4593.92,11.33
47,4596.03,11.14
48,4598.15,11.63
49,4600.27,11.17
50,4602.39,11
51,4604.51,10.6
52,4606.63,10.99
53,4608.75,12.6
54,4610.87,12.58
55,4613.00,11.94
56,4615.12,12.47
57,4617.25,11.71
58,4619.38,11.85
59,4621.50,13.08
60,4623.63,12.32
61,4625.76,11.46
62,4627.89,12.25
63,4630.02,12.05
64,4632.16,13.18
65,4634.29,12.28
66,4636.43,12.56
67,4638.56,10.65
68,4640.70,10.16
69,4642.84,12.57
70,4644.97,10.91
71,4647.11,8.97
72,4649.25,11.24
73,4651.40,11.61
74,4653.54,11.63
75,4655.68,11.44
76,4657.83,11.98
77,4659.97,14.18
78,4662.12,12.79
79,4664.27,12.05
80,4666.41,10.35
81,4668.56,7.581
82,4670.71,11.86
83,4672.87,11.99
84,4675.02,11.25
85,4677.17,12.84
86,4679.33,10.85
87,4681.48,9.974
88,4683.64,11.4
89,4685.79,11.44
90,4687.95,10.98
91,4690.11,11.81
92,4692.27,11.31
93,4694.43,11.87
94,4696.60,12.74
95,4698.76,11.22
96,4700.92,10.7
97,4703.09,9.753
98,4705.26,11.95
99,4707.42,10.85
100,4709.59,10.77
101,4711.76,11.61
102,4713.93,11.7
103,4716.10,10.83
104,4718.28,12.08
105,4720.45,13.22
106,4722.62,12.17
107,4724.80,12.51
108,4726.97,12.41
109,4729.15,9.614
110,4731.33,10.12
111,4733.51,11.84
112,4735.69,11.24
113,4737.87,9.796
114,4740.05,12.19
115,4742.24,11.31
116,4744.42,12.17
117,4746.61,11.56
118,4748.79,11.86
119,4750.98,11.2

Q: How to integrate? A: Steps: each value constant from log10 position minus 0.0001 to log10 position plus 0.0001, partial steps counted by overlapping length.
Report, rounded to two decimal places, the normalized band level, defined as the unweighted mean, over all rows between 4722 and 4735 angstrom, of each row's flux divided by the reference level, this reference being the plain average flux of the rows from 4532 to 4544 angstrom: 1.22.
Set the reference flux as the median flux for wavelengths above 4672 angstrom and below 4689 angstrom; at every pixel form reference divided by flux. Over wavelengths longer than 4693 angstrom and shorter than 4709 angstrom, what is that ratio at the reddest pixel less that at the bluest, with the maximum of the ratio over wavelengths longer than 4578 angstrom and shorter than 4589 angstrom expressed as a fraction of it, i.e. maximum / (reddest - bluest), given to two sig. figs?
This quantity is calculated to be 14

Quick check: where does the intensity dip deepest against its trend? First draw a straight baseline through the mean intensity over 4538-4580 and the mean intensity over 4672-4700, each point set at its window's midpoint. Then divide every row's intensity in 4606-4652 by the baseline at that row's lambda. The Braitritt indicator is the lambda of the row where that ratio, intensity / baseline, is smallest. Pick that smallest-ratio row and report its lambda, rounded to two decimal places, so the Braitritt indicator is 4647.11 angstrom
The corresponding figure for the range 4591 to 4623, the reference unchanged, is 4604.51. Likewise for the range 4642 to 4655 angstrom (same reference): 4647.11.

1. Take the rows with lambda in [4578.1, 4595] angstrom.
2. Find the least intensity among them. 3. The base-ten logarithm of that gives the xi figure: 0.95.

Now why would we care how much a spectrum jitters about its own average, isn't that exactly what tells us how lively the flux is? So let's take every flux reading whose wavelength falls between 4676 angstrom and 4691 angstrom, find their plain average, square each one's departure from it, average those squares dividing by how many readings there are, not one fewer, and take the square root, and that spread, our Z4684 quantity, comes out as 0.82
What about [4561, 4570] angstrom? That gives 0.81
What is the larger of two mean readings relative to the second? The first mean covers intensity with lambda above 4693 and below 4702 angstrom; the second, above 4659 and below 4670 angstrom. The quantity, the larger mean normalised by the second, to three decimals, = 1.021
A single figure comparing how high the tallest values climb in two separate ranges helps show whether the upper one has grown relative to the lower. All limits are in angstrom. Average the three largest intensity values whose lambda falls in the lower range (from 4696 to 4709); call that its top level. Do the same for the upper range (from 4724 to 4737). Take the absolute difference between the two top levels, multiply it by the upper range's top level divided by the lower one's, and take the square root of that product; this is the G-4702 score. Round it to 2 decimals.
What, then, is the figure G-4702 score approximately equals 0.54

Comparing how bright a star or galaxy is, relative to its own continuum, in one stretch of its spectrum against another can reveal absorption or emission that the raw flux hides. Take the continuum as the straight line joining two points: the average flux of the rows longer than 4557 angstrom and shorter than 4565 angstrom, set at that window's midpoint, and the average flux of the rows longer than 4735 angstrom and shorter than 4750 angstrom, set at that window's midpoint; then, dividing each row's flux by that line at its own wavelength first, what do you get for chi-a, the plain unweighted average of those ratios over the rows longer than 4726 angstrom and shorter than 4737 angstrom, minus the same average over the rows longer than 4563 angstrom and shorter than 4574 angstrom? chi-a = 0.01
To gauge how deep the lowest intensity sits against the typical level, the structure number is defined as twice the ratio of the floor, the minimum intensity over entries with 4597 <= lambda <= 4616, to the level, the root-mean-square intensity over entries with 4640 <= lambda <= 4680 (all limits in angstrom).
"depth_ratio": 1.8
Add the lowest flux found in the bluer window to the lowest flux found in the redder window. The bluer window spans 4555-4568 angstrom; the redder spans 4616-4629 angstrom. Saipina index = 21.8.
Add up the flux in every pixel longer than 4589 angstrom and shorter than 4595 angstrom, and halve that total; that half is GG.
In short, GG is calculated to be 17.9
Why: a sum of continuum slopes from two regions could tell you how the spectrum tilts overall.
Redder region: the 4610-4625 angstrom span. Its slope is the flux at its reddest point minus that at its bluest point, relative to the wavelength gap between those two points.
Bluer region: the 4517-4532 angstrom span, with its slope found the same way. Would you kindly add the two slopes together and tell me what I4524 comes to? -0.27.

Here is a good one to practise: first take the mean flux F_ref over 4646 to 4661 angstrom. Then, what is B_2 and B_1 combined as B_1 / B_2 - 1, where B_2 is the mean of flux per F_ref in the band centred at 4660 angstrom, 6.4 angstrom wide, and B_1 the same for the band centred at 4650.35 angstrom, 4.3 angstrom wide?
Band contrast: -0.12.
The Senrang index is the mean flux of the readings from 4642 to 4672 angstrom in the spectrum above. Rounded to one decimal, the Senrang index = 11.4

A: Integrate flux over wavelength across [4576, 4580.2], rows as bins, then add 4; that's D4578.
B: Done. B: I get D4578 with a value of 54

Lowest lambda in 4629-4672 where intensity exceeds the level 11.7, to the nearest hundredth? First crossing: 4630.02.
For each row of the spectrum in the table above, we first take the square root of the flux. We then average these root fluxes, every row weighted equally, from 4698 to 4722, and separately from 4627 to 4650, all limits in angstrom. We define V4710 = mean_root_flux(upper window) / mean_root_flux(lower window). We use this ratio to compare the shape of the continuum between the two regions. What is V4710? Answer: 0.99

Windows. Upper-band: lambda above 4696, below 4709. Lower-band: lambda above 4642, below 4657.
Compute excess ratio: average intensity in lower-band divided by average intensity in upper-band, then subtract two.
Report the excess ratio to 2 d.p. -1.00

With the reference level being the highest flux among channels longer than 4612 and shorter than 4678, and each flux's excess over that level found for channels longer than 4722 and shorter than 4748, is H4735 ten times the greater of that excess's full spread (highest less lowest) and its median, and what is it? 29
